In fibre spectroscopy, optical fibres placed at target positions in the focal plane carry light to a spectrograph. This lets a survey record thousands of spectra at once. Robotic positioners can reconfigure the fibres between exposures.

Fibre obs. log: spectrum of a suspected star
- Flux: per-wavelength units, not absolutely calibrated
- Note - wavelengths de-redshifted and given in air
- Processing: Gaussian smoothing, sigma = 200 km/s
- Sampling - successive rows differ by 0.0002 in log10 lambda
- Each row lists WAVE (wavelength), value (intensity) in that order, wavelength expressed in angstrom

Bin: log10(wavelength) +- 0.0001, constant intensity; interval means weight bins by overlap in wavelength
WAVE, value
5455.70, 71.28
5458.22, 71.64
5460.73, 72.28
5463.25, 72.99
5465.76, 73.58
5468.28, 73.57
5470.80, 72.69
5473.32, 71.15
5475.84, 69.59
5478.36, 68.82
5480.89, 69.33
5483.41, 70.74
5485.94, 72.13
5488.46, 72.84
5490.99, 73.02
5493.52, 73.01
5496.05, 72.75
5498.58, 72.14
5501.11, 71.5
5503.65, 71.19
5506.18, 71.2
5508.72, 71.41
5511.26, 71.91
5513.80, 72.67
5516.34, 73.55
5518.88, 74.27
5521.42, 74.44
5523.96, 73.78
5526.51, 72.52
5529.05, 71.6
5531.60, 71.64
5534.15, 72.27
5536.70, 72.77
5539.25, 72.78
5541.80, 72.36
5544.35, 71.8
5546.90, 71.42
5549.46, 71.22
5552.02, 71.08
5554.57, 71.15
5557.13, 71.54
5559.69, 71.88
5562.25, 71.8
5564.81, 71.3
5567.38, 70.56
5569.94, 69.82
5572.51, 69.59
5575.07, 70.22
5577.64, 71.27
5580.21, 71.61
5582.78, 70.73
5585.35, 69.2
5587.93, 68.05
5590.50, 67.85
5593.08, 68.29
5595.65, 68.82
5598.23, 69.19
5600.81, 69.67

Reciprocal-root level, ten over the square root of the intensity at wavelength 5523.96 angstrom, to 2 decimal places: 1.16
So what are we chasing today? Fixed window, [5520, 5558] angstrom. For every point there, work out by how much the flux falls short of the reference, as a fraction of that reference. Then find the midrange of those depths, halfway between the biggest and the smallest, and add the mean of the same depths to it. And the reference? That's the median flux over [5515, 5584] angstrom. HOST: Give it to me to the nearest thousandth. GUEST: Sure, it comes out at -0.024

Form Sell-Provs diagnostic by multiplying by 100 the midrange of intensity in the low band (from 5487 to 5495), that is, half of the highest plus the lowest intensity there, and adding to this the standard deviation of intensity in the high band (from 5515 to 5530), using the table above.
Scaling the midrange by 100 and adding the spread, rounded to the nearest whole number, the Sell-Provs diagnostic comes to 7294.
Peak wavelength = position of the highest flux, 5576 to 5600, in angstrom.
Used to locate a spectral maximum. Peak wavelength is 5580.21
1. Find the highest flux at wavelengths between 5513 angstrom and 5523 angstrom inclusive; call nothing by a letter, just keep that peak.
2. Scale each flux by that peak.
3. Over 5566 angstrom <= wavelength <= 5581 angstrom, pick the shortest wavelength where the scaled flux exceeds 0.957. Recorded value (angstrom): 5577.64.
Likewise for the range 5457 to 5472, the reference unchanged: 5458.22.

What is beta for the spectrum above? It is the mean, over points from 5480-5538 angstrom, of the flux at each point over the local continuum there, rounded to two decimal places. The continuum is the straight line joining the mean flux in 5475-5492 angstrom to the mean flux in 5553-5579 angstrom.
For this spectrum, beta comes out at 1.02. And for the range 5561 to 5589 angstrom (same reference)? 0.99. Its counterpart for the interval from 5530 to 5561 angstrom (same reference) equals 1.01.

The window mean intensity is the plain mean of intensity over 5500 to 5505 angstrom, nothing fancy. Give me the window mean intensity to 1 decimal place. 71.3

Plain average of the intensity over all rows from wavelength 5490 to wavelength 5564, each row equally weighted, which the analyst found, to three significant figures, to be 72.2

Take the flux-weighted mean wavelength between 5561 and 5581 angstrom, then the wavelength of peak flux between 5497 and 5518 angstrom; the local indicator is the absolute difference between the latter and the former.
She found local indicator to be 54.9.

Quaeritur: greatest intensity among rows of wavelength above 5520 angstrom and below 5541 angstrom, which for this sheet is 74.44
